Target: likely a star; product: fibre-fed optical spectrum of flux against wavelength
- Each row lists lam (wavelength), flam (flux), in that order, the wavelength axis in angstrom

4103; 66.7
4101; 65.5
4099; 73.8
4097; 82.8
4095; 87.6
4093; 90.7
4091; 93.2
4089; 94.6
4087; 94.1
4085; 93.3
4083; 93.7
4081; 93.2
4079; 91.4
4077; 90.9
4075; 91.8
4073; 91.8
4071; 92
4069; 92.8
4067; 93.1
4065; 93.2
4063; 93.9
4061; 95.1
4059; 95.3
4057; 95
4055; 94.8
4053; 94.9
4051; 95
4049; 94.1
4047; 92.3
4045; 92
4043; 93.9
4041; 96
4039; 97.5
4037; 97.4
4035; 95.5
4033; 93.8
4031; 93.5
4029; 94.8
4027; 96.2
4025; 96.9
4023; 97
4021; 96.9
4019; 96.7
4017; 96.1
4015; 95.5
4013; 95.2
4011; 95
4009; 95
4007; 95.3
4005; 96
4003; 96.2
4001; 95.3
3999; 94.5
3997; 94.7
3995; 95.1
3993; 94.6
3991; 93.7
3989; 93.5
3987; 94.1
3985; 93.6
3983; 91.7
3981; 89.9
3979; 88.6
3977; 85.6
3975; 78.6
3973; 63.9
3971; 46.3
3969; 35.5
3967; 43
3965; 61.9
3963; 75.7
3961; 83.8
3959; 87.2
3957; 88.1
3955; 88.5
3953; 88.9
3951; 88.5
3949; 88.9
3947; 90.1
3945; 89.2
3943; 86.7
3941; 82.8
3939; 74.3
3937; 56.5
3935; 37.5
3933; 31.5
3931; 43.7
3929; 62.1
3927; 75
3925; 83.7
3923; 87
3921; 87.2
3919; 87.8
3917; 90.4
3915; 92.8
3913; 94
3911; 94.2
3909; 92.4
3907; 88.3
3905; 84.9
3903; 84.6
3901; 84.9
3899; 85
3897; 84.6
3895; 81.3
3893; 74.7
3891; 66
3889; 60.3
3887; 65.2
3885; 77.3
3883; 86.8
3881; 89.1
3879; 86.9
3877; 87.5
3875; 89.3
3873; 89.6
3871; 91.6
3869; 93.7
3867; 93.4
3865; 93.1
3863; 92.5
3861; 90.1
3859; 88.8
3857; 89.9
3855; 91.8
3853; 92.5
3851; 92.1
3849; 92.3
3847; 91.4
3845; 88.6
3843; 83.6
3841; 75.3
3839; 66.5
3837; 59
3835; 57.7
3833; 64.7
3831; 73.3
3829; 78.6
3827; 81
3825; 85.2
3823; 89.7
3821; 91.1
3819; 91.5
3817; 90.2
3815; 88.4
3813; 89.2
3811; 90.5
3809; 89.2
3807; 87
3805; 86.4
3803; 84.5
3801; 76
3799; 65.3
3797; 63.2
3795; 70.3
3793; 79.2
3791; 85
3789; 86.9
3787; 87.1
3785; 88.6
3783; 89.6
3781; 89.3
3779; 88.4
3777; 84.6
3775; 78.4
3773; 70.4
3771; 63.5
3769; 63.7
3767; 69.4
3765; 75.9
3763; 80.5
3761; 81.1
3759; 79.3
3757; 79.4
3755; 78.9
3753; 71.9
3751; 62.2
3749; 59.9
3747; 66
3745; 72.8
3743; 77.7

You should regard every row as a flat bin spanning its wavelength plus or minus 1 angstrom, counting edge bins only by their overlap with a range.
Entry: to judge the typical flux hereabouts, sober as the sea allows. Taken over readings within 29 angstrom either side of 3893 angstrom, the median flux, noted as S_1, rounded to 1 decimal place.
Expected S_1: 87.5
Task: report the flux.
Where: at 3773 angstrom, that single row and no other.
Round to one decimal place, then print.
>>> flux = 70.4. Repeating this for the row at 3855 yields 91.8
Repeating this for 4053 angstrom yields 94.9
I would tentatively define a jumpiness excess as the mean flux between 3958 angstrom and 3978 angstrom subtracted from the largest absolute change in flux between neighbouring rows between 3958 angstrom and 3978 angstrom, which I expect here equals -47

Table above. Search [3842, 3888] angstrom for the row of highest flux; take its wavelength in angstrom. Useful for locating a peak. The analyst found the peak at 3869 angstrom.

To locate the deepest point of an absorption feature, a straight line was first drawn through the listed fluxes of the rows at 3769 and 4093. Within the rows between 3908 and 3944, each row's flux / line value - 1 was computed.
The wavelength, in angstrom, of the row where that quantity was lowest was 3933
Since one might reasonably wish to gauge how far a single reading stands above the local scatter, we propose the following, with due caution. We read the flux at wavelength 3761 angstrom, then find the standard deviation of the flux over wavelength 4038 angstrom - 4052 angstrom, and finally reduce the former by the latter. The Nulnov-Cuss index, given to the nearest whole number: 79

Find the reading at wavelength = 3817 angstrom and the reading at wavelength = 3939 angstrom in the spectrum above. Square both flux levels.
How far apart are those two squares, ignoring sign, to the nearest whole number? 2616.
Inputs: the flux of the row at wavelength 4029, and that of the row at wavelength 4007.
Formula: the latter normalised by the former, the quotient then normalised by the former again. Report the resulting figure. 0.0106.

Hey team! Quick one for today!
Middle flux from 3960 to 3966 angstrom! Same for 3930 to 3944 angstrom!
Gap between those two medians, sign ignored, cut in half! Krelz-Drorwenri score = 9.6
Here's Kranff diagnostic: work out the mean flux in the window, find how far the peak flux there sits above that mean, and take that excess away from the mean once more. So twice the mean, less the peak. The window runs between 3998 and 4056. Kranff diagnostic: 93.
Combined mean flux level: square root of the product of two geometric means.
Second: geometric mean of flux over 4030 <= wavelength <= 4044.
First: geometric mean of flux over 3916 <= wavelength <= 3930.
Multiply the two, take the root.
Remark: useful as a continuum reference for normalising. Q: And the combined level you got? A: 88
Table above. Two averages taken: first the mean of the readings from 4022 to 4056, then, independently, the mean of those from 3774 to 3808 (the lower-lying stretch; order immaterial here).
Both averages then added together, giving 177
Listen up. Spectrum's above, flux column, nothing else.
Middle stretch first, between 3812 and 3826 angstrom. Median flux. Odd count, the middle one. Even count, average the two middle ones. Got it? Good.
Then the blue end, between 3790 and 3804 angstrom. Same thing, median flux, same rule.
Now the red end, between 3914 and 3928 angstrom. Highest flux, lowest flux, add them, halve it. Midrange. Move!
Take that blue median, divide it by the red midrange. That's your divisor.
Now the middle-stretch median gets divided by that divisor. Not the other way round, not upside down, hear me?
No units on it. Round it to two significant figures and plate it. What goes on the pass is 99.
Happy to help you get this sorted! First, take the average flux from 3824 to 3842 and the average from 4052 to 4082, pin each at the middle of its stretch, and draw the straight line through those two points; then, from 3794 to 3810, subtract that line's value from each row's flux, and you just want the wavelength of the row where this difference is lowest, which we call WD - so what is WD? 3797 angstrom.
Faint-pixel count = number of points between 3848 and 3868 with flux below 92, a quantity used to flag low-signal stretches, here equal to 4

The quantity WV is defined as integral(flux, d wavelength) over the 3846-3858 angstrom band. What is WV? 1100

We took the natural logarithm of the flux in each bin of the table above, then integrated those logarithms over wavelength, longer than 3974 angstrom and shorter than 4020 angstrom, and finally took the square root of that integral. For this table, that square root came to 14.44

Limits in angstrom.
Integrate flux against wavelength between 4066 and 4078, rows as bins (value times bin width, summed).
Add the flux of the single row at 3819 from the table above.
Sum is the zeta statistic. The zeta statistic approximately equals 1196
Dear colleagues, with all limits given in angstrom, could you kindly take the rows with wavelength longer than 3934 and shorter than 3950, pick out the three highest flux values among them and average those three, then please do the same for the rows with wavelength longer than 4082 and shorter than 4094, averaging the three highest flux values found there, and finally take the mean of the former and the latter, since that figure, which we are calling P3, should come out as 91.8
